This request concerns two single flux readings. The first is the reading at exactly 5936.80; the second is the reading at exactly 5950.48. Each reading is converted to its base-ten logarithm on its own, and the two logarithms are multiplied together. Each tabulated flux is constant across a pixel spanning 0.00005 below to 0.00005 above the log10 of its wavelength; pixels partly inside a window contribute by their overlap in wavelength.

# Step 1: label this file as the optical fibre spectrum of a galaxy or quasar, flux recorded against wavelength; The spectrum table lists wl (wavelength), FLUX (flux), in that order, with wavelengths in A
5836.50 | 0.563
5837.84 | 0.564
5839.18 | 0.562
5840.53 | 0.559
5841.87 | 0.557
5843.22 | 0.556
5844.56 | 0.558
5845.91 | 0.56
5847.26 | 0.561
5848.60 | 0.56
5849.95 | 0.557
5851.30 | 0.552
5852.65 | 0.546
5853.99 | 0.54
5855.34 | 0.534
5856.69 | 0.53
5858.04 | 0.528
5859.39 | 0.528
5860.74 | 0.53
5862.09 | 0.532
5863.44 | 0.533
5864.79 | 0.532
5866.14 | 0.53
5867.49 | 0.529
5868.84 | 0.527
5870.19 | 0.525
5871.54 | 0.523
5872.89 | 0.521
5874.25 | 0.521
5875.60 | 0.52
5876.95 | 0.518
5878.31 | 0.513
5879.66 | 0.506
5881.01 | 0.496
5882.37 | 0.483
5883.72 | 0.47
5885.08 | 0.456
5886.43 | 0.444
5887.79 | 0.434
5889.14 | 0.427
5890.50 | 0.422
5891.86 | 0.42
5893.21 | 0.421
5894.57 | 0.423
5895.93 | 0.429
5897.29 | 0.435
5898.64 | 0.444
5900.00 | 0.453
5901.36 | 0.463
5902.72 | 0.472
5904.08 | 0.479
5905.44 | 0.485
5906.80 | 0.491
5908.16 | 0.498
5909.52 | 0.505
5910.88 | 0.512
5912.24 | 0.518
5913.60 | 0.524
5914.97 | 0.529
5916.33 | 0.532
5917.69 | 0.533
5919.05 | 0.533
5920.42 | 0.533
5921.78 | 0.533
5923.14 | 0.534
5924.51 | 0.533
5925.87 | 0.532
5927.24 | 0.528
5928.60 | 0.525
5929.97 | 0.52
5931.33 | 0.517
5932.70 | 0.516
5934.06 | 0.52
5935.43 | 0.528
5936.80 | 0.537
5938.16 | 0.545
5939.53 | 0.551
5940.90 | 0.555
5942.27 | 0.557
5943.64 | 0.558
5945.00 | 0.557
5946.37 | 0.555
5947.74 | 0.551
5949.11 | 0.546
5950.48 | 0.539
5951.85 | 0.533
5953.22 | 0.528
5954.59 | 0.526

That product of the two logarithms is 0.072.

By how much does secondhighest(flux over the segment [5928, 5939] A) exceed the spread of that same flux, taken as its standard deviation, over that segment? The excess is 0.527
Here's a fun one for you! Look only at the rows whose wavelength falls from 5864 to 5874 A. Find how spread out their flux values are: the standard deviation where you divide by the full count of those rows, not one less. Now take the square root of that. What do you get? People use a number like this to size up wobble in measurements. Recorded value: 0.060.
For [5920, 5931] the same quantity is 0.068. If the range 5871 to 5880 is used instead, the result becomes 0.074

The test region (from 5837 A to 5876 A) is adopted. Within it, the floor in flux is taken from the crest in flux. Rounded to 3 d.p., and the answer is 0.044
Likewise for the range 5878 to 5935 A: 0.114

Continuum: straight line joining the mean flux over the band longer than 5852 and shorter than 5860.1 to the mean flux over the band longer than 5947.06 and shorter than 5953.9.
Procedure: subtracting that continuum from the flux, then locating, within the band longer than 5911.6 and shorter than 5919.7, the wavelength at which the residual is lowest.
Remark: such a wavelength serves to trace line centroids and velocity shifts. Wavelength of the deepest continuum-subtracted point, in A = 5912.24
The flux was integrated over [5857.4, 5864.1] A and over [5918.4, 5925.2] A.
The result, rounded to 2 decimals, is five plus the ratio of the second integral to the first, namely 6.02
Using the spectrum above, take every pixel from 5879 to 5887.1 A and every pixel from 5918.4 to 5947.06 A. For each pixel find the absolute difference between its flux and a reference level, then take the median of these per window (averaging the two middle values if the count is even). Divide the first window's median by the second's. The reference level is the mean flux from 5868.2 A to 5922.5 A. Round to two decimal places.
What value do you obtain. 0.39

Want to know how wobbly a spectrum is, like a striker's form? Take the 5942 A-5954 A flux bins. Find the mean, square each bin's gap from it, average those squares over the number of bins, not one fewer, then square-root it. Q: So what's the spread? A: 0.011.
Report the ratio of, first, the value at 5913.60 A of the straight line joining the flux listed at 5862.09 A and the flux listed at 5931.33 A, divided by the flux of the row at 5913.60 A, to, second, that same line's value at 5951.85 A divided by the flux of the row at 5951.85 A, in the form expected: 1.03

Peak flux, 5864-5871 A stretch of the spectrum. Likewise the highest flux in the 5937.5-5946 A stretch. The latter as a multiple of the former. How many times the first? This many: 1.05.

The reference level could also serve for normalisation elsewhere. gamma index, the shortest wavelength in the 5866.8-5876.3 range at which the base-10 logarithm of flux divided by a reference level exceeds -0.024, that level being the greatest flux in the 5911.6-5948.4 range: 5867.49 A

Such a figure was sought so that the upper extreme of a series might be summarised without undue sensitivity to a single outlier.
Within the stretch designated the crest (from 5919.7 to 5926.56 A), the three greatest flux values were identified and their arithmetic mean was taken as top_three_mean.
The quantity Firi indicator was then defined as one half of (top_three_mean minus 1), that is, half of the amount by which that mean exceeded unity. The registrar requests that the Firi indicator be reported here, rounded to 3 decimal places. -0.233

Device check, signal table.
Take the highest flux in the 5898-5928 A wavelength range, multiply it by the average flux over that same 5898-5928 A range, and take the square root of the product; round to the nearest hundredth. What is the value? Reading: 0.52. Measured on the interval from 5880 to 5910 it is 0.48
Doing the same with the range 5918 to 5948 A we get 0.55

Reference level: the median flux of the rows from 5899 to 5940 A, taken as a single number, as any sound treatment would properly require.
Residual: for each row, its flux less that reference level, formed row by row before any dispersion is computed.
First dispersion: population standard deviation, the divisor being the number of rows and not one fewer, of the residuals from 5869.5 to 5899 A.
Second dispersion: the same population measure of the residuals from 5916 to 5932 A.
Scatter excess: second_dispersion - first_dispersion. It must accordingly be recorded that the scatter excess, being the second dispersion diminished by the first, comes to -0.035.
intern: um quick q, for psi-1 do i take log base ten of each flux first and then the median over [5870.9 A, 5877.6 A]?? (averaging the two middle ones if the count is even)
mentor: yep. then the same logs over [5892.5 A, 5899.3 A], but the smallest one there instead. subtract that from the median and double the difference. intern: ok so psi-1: 0.19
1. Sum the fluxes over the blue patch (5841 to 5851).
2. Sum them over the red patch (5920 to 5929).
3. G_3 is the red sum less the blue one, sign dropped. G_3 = 0.19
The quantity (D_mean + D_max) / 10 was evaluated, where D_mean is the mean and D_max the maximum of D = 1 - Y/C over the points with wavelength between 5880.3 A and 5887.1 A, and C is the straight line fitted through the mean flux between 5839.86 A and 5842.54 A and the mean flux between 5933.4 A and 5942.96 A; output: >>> 0.034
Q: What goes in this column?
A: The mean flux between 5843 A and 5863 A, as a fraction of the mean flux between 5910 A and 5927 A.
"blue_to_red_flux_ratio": 1.03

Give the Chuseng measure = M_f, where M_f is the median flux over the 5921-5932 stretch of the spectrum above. 0.530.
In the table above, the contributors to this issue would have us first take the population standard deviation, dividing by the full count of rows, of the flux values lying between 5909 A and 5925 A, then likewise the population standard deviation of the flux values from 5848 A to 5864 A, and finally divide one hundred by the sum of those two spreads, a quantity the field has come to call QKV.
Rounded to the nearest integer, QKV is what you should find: 4867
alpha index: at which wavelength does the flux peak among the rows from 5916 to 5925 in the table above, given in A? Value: 5923.14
